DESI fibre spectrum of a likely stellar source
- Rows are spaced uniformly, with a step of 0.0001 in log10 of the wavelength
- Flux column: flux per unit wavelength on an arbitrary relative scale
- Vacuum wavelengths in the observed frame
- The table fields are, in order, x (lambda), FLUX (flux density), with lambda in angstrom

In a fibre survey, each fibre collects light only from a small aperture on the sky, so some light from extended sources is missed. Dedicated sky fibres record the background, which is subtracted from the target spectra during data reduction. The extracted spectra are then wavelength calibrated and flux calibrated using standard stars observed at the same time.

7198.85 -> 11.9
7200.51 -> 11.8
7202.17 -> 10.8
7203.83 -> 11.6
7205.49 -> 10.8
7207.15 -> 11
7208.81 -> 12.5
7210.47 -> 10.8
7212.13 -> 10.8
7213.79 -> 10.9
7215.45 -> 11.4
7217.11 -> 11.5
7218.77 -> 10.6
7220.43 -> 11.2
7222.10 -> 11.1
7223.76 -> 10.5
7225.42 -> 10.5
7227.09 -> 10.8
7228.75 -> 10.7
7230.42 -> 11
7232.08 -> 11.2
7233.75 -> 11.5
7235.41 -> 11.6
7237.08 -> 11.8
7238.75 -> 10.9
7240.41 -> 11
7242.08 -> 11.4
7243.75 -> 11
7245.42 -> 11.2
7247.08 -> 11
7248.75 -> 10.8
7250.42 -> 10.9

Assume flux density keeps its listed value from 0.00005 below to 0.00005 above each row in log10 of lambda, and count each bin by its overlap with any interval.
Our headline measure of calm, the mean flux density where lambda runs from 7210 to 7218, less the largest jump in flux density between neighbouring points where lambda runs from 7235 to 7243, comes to 10.2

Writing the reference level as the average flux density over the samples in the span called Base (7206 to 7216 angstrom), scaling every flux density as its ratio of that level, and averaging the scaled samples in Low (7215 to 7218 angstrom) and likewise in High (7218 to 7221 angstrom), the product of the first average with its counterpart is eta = 0.99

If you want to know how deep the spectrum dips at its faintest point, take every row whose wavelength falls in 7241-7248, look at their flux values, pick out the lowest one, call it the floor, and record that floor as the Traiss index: 11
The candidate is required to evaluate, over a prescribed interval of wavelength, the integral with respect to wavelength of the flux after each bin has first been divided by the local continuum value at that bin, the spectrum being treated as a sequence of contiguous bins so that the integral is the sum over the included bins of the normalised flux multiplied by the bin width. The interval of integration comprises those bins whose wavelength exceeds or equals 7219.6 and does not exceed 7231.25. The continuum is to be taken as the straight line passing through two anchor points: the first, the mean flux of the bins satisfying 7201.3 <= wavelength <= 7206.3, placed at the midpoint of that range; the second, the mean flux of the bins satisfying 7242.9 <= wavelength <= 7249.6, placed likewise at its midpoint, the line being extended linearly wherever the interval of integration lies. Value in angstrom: 11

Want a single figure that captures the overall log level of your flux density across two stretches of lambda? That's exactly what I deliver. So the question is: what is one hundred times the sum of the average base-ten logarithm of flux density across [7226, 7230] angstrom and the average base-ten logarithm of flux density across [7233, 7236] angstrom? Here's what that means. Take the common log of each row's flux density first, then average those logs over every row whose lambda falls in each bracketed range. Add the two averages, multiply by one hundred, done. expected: 209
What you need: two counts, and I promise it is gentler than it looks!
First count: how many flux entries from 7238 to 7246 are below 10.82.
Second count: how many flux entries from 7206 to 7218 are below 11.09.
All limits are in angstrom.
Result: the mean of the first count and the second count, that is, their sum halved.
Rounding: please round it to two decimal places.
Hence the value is 2.00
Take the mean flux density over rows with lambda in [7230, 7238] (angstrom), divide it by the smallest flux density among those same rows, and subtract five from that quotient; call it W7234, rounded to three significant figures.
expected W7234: -3.96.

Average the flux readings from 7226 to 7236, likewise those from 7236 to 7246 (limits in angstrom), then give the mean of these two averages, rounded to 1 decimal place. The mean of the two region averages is 11.2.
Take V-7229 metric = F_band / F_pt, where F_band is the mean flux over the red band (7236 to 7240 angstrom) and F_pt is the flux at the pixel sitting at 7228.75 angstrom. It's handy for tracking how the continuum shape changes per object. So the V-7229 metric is 1.06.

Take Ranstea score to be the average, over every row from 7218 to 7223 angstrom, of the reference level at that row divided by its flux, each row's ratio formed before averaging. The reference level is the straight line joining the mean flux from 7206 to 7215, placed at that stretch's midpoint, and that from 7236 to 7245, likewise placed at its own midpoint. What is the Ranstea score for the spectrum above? 1.02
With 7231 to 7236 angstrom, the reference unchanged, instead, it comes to 0.98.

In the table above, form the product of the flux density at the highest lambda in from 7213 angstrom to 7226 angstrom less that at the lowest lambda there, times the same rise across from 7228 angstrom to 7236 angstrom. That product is -0.36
